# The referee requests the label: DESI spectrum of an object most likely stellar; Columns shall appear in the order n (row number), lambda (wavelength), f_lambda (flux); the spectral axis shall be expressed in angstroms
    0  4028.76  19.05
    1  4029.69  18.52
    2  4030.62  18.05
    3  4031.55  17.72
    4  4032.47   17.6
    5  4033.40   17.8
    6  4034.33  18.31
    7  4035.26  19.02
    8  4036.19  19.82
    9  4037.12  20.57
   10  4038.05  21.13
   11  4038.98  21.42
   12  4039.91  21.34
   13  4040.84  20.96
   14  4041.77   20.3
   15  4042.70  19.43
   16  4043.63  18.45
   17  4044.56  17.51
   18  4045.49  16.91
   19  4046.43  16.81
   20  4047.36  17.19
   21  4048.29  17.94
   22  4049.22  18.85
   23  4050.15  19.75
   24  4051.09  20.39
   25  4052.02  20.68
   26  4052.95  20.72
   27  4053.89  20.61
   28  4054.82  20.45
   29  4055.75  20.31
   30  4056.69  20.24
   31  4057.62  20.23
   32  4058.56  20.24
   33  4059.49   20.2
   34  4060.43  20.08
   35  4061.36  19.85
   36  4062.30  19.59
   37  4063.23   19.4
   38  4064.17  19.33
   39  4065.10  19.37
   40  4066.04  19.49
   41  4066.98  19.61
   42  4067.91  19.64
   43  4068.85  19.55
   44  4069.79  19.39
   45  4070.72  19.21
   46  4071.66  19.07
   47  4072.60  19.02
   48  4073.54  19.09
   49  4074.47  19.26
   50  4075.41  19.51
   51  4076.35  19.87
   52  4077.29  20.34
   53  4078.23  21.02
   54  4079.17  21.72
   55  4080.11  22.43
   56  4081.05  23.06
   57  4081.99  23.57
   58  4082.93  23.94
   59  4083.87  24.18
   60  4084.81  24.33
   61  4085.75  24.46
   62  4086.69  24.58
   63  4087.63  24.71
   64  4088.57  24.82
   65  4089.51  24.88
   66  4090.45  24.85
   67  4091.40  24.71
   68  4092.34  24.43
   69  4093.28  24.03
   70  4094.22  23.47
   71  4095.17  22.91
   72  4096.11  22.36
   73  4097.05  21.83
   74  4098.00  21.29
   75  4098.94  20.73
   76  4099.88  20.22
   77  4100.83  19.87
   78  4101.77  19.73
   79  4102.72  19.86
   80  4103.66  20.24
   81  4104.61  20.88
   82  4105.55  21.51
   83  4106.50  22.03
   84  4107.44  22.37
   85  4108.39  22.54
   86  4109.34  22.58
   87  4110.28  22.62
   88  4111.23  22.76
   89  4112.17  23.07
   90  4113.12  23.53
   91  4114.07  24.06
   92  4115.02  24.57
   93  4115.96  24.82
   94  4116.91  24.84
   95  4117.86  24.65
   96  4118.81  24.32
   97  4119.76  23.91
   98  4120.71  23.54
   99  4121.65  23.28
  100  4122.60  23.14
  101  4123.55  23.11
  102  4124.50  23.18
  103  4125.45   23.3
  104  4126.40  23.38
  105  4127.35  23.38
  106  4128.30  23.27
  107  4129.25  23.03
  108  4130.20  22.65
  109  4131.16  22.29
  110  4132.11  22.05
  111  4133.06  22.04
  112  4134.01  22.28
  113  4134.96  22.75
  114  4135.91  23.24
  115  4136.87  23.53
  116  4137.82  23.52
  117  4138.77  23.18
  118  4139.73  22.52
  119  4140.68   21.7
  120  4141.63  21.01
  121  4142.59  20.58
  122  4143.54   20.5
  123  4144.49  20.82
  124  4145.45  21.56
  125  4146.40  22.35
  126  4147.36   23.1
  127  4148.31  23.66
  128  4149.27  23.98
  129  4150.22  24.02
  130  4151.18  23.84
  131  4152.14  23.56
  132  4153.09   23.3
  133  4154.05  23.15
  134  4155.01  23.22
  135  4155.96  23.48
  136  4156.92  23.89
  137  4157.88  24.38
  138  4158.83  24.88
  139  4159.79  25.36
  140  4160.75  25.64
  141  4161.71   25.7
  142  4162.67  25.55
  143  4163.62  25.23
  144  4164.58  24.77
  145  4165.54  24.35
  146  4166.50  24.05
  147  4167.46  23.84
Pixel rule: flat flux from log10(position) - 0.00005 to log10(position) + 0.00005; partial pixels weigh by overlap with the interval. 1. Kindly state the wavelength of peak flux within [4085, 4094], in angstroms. 4089.51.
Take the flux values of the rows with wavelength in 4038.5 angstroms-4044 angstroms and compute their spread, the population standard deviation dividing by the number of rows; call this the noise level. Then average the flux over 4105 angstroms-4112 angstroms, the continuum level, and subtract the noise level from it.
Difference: 21.3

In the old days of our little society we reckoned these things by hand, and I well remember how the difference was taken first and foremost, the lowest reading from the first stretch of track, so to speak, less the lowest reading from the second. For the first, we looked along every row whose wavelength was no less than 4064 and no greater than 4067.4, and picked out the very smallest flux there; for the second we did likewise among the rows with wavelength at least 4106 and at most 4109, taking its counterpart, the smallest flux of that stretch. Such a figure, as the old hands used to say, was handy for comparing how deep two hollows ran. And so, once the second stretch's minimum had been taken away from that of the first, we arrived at -2.7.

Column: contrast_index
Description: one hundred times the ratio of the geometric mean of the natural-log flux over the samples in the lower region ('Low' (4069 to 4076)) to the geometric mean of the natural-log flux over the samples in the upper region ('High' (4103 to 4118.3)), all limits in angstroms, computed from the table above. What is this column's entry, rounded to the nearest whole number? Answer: 94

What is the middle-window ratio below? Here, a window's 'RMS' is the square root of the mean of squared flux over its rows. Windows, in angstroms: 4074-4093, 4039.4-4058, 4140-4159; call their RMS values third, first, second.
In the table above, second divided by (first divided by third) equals 27.1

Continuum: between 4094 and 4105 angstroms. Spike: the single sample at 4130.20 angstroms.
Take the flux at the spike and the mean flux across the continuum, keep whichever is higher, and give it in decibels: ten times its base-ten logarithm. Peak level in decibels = 13.6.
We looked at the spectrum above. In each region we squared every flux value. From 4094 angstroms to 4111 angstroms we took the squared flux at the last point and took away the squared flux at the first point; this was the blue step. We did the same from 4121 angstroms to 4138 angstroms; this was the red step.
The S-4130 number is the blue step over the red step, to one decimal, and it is -3.5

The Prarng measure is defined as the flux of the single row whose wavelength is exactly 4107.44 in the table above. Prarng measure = 22.37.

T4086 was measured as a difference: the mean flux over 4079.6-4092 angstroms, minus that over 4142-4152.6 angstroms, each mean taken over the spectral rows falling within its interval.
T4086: 2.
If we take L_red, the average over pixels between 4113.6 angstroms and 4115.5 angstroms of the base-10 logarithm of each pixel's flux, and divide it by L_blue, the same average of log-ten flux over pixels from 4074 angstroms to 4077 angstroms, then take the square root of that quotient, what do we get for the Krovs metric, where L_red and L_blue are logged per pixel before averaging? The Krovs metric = 1.04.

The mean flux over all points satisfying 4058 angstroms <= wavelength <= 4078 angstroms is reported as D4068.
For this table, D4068 19.6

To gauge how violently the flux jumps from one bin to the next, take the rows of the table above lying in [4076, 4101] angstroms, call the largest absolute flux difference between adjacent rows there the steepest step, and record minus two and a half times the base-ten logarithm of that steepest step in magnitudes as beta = 0.37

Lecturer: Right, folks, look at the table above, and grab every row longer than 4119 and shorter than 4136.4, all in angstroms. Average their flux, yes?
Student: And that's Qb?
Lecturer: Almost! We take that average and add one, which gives 24.0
